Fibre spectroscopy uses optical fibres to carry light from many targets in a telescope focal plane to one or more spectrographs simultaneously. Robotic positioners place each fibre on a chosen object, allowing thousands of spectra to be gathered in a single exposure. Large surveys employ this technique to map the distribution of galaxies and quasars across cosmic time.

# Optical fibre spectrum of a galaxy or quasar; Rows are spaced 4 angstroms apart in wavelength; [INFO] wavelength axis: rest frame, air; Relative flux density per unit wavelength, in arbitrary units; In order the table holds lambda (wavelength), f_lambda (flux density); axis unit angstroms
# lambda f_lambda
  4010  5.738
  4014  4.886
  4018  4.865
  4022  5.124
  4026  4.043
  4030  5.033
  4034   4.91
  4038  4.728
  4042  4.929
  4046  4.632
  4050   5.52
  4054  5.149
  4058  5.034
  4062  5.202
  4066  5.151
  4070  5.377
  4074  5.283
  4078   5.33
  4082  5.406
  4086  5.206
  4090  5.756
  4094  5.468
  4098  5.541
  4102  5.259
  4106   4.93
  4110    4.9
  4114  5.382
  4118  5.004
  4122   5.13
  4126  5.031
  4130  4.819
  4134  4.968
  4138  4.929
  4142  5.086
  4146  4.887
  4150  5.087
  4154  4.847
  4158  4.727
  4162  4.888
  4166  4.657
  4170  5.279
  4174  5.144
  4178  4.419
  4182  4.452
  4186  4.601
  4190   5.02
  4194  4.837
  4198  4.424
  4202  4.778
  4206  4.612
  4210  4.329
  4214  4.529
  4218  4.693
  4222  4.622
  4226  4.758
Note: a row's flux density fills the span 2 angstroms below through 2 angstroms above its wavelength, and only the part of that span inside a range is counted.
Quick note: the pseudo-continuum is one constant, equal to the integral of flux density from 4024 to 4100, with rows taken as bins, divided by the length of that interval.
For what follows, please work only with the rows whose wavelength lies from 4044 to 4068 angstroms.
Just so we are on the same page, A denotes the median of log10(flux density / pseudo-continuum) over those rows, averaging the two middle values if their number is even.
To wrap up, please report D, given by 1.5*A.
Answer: 0.001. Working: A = 0.00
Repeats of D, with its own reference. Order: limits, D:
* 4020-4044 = -0.029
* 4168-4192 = -0.044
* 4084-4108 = 0.027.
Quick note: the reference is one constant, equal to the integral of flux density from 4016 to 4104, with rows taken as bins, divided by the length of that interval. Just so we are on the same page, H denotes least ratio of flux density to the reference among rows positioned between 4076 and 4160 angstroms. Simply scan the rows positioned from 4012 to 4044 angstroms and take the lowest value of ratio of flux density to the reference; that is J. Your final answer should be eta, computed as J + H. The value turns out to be 1.71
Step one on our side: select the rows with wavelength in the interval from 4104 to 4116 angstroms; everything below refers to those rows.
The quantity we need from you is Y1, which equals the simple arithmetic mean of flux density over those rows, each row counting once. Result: 5.07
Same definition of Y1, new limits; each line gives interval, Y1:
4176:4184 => 4.44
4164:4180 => 4.87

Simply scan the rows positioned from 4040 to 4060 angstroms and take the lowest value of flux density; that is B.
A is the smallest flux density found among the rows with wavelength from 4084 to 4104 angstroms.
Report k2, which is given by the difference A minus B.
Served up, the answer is 0.57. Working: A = 5.206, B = 4.632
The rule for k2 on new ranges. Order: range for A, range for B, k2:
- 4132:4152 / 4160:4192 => 0.47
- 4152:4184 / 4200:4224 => 0.09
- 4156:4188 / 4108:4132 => -0.40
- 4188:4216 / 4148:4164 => -0.40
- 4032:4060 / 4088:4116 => -0.27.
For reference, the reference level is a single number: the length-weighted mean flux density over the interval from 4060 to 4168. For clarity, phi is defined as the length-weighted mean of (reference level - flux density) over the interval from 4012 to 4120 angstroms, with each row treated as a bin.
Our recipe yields 0.01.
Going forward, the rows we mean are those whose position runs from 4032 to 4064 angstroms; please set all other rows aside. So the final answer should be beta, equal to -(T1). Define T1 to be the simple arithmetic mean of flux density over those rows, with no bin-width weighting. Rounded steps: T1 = 5.01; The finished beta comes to -5.01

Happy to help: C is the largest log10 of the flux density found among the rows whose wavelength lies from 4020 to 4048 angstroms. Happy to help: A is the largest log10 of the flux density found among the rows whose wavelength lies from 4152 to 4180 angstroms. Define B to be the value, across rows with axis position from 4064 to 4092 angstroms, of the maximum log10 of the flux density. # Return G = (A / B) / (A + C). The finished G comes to 0.664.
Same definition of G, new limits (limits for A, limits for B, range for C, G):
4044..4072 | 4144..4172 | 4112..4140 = 0.697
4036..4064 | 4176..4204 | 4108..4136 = 0.719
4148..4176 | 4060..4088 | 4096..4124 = 0.672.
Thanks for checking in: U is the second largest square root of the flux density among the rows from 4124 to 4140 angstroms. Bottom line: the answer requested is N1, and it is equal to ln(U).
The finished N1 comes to 0.802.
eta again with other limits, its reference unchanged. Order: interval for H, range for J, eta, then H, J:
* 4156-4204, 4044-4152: 1.76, 0.86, 0.90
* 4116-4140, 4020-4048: 1.73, 0.94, 0.79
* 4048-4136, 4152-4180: 1.80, 0.94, 0.86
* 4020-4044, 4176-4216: 1.63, 0.79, 0.84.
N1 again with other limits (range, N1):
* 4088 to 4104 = 0.856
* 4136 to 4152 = 0.813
